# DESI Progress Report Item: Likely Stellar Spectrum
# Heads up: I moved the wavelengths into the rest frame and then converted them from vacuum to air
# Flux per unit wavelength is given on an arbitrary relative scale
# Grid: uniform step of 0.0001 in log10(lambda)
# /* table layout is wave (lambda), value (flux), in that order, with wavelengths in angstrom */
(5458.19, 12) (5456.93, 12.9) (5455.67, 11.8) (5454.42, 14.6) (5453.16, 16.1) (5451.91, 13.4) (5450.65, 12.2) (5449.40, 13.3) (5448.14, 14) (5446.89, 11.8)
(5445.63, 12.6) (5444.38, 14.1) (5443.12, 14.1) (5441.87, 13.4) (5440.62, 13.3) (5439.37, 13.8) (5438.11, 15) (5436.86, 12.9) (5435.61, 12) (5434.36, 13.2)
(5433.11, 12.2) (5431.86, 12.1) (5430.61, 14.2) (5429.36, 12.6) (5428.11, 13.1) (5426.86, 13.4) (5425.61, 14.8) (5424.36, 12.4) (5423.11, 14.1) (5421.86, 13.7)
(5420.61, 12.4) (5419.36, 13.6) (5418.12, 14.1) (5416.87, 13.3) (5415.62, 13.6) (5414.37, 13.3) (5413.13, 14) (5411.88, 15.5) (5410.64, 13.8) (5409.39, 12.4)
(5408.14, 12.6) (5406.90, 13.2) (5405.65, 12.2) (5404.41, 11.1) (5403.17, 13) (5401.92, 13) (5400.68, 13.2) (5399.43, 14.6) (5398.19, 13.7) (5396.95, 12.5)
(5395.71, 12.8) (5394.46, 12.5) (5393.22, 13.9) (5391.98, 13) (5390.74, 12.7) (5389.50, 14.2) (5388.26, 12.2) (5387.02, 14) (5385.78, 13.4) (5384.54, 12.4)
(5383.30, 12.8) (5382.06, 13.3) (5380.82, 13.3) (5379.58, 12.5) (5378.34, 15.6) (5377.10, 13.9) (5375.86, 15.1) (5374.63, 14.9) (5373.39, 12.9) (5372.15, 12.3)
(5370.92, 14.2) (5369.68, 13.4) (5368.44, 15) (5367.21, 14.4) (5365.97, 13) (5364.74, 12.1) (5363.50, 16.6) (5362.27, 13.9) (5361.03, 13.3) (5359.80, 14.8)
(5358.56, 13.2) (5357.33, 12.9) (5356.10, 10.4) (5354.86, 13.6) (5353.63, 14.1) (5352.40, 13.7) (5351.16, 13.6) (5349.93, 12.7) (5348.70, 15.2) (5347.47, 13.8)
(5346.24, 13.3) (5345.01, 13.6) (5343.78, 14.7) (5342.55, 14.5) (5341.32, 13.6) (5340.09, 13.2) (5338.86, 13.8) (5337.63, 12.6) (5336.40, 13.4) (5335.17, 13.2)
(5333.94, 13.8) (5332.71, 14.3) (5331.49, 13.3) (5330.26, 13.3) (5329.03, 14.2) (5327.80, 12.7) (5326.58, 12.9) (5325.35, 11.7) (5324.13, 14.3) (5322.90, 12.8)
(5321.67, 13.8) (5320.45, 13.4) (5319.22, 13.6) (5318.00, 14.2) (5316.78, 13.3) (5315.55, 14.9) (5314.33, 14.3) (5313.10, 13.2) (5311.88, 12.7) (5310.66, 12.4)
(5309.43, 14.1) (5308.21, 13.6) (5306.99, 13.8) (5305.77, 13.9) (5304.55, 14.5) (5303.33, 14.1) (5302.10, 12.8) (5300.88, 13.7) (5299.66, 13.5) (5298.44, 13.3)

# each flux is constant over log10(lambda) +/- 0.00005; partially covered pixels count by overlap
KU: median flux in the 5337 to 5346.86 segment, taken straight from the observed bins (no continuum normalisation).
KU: 13.6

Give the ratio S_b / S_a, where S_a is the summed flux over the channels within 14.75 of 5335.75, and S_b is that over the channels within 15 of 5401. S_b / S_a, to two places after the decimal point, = 0.98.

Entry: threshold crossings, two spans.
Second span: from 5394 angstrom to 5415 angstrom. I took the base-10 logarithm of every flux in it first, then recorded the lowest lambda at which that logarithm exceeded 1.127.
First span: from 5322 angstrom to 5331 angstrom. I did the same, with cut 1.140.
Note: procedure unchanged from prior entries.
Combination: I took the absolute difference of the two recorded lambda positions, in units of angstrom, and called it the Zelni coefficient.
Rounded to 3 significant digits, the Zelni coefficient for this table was 74.1 angstrom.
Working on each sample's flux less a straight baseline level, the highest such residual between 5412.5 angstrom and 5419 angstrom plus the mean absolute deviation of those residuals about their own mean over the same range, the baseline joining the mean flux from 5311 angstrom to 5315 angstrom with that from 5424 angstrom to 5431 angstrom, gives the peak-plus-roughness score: 1.0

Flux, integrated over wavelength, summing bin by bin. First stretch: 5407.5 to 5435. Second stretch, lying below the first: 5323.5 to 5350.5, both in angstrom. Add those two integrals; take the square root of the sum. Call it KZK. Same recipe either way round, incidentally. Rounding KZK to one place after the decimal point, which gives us 27.1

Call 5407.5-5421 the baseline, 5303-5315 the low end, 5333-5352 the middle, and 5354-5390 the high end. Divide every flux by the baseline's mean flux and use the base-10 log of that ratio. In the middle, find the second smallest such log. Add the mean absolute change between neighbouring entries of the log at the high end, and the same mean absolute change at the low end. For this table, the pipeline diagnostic 0.038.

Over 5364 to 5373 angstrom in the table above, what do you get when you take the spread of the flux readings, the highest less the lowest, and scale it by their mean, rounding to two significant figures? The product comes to 39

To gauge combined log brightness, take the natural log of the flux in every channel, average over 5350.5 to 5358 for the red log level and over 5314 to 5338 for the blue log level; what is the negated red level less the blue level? -5.165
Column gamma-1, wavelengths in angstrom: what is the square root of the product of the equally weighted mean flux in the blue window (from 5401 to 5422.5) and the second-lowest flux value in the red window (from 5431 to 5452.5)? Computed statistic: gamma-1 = 12.6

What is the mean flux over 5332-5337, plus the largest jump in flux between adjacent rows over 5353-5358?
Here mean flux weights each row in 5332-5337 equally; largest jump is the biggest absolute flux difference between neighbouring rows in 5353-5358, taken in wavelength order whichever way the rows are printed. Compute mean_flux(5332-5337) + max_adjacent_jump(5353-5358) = 16.9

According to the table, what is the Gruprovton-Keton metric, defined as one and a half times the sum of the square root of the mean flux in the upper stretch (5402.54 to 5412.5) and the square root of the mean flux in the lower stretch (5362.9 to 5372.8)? 10.99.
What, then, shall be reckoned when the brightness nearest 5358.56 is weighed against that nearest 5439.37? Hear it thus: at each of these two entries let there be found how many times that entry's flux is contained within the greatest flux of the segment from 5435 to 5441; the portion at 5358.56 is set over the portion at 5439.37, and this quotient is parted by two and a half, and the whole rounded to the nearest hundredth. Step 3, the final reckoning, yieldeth 0.42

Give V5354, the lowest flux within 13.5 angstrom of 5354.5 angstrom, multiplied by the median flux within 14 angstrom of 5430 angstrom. 139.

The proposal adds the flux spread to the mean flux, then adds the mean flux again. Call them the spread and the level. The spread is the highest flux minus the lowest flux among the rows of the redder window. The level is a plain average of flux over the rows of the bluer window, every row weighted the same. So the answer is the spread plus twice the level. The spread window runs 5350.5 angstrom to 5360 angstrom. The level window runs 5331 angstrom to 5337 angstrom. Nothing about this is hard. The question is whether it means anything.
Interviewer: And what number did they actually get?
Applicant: 32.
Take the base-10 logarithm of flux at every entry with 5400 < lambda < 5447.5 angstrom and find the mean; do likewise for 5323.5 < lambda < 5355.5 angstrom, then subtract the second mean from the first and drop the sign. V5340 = 0.011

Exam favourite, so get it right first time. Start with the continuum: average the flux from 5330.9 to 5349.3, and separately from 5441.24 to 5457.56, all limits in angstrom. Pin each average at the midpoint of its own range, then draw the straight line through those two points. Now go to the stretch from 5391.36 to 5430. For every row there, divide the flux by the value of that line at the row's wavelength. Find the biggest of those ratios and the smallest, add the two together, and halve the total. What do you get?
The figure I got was 0.98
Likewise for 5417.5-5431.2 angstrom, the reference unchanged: 1.01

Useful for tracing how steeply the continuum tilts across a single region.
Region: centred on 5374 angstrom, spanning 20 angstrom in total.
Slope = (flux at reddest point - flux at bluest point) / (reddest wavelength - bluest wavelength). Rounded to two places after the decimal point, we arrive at 0.04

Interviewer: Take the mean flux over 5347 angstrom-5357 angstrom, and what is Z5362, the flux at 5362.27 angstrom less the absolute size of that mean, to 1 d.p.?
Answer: 0.5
